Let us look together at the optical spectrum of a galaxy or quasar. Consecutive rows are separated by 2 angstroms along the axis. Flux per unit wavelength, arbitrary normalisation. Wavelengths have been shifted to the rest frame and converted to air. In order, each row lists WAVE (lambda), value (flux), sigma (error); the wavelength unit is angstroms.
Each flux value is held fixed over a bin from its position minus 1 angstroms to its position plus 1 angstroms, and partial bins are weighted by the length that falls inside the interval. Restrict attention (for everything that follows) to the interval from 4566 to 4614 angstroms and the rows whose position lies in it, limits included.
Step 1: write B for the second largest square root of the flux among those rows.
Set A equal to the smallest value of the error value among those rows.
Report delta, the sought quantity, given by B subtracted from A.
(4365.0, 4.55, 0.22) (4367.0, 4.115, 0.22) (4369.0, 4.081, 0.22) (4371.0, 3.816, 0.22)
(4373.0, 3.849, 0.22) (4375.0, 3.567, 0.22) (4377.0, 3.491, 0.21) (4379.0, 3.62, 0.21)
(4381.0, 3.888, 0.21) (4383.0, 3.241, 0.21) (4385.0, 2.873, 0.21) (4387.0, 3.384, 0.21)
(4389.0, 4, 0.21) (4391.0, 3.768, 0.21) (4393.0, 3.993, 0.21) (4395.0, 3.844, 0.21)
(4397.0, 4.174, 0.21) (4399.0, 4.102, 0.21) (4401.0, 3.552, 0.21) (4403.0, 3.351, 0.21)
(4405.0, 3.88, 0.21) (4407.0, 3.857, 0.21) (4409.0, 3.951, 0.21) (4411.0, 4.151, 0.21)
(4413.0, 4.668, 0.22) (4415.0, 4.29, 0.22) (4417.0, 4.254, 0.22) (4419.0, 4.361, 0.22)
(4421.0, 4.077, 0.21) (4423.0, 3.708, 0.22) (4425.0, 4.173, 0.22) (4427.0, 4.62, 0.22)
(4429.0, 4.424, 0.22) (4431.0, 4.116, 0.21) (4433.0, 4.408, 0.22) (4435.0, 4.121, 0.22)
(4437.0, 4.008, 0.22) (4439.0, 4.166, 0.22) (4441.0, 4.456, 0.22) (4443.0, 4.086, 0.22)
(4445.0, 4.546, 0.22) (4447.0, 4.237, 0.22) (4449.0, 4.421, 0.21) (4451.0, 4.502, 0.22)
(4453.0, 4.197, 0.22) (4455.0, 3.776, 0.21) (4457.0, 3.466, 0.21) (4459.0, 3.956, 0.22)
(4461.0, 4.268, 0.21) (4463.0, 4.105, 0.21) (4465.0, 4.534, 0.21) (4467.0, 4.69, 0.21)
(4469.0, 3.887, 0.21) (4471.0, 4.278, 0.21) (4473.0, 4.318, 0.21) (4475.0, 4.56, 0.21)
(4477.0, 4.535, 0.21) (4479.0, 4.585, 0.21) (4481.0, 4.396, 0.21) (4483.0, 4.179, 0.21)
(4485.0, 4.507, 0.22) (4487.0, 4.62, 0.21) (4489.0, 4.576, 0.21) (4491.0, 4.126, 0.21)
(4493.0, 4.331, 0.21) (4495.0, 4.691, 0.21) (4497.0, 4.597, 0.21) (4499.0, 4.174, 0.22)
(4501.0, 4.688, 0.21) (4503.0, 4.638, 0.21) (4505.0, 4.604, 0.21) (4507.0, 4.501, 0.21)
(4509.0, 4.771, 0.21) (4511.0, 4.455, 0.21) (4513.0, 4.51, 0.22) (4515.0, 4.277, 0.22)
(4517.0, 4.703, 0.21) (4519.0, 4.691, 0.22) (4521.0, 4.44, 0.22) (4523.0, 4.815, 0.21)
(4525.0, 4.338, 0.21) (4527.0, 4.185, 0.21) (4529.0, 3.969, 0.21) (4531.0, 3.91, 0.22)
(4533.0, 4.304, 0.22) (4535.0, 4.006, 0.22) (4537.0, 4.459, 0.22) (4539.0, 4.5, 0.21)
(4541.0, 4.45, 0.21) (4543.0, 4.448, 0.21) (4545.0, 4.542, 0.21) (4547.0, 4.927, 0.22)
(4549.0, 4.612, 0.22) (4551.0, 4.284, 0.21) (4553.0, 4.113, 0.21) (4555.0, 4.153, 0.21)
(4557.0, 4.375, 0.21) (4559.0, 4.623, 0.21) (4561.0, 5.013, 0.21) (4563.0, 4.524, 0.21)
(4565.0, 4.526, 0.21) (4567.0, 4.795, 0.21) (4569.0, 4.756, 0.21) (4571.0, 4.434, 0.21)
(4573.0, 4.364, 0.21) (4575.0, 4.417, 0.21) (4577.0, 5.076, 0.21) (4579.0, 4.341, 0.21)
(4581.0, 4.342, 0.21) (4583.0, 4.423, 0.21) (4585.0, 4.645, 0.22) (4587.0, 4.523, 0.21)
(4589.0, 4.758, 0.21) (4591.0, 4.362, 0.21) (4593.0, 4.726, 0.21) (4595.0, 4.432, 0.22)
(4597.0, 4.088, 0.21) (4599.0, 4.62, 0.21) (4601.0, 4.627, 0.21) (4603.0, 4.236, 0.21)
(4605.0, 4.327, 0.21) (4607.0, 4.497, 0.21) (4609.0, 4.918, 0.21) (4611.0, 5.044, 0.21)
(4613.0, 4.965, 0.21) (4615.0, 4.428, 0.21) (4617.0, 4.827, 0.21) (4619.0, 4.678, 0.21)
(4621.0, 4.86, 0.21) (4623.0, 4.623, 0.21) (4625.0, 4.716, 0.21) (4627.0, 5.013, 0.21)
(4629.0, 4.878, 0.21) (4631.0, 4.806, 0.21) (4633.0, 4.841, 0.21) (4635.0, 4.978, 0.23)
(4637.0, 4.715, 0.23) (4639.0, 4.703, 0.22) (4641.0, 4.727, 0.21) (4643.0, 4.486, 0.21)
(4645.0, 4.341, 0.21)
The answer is -2.04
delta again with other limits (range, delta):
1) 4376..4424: -1.88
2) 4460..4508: -1.96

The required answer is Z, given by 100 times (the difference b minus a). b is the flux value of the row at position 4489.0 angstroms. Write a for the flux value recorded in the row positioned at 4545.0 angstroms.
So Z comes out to 3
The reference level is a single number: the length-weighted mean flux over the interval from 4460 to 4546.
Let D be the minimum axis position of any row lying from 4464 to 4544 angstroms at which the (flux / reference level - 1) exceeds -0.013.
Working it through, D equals 4465.0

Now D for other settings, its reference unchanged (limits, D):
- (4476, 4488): 4477.0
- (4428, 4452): 4429.0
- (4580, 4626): 4583.0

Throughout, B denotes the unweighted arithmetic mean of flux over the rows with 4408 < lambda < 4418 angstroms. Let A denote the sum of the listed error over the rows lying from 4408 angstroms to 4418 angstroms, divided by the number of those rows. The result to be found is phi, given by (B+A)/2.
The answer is 2.24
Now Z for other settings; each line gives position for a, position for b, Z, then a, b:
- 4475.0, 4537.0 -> -10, 4.56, 4.459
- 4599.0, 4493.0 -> -29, 4.62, 4.331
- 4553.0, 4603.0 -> 12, 4.113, 4.236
